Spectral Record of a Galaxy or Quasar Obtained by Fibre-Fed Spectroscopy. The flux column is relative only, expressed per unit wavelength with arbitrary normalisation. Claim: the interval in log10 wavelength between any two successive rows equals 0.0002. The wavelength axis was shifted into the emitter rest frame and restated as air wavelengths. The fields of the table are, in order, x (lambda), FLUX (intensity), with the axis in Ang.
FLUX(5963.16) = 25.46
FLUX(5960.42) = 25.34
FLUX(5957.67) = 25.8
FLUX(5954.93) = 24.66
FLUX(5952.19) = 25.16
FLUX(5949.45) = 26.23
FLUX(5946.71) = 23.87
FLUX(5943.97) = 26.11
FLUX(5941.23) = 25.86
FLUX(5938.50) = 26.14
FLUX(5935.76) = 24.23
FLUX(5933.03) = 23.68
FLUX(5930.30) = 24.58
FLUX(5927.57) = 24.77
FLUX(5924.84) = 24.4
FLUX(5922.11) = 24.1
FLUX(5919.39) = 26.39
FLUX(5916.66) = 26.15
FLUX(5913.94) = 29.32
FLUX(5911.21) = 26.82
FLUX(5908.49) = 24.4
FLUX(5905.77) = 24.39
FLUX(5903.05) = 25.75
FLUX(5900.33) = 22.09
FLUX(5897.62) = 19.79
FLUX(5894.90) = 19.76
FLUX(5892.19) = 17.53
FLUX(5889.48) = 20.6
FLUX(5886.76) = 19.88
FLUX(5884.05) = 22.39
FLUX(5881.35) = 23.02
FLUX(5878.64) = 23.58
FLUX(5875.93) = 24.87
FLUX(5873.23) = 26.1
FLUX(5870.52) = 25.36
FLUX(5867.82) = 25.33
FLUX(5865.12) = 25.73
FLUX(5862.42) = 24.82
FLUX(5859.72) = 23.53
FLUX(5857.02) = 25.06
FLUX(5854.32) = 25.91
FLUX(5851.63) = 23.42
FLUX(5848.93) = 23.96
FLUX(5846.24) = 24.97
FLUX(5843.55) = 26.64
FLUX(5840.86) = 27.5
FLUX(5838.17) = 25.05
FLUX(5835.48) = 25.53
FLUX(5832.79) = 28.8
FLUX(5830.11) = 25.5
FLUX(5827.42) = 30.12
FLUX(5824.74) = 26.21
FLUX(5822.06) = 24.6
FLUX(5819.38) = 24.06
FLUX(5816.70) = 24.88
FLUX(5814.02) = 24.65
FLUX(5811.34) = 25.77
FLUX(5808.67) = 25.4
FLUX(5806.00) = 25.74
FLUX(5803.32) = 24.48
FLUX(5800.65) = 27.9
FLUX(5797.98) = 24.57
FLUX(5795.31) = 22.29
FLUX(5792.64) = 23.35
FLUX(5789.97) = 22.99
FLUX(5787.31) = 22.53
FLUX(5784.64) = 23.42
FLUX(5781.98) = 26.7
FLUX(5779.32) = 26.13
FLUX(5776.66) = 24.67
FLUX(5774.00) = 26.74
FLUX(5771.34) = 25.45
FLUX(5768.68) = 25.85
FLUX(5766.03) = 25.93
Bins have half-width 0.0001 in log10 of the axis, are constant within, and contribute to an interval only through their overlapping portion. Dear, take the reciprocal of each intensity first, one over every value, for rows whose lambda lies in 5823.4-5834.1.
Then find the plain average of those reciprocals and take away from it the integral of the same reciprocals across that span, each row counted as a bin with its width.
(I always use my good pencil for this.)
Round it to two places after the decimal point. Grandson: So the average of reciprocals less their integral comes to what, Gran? -0.35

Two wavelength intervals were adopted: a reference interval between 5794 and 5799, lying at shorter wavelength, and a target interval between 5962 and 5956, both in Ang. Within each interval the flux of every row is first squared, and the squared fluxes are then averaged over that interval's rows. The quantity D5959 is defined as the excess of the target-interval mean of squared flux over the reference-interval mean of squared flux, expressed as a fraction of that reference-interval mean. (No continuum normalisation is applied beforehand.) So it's 0.2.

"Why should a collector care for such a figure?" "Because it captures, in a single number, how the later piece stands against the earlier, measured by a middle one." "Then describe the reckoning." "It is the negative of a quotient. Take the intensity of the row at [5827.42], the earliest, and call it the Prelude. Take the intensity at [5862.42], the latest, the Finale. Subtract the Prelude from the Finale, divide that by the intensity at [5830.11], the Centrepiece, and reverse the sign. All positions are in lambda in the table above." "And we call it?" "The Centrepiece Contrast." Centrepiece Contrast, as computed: 0.21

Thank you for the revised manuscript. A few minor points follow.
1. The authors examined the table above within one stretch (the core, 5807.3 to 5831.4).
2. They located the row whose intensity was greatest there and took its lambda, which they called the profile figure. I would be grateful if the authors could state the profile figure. 5827.42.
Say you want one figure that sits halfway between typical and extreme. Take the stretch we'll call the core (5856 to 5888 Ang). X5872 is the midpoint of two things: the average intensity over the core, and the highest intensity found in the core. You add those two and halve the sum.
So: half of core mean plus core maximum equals 25.1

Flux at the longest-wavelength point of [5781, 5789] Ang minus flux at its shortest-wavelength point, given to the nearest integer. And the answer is -4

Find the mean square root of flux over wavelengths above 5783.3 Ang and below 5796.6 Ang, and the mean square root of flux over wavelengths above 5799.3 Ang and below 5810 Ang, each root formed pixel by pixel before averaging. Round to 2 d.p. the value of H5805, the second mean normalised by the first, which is 1.06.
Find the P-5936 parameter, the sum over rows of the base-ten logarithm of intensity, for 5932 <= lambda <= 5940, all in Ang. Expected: 4.18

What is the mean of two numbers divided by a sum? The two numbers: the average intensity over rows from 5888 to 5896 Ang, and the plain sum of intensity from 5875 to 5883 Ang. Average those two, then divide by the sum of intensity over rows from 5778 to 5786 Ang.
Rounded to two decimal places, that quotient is 0.60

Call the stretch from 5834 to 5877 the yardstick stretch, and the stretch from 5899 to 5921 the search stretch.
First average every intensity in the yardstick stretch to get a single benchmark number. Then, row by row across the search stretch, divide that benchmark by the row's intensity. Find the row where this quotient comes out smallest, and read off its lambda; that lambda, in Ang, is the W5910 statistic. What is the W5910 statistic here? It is 5913.94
